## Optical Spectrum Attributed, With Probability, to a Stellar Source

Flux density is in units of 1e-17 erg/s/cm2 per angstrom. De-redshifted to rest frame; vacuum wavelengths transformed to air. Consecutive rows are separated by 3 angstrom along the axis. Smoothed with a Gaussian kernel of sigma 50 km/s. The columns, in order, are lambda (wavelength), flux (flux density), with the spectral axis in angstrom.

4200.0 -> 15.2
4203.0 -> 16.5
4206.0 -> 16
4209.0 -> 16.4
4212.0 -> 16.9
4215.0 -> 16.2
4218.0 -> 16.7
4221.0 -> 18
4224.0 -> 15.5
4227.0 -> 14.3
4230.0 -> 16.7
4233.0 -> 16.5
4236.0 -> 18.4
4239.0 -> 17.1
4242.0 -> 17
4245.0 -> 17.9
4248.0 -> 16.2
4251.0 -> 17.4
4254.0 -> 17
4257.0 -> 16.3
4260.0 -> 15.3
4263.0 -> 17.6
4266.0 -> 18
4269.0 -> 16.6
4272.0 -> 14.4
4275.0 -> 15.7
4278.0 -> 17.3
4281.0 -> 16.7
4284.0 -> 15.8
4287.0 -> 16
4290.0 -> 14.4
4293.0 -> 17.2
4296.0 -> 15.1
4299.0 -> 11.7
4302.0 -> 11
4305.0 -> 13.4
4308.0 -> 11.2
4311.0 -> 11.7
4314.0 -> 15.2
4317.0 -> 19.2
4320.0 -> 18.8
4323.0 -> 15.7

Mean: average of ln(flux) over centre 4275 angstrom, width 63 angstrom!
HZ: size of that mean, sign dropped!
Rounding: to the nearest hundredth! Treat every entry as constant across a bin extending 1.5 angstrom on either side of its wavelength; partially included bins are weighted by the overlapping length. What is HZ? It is 2.75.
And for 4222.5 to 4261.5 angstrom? 2.81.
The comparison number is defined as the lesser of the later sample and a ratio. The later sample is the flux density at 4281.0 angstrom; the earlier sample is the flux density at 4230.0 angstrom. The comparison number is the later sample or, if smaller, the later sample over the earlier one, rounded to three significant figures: 1.00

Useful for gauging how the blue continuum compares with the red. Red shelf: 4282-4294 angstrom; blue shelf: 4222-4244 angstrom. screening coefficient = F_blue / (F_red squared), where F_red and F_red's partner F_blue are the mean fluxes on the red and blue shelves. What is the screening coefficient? 0.066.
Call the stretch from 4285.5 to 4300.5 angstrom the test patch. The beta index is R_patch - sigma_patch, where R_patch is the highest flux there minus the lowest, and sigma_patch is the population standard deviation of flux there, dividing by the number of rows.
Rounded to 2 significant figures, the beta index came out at 3.7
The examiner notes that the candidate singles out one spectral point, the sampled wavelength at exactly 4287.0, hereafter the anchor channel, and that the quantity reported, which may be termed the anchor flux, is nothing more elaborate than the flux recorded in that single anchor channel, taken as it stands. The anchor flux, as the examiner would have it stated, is 16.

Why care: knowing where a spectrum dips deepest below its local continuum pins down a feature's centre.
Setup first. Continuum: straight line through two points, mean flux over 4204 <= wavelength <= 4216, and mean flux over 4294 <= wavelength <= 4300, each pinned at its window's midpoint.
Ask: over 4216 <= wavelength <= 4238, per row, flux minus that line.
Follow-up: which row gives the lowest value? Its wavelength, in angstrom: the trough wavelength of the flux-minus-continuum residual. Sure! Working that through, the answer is 4227.0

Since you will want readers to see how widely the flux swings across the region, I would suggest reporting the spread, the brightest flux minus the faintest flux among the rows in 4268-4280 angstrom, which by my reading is 2.9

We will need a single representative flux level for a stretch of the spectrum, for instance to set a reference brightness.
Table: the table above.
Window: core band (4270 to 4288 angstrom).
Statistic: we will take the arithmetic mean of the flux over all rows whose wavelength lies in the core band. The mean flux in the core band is 16.0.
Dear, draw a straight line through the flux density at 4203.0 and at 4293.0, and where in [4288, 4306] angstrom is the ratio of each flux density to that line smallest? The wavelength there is 4302.0 angstrom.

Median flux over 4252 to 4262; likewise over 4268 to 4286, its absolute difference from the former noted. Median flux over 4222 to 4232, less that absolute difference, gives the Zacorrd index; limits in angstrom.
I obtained 15.4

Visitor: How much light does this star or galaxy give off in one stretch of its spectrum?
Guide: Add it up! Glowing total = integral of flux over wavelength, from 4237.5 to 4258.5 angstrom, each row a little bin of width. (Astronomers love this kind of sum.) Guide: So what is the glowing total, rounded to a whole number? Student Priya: 357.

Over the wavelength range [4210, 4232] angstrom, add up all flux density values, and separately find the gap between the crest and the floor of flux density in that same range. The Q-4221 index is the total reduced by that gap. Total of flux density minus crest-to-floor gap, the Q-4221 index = 110.6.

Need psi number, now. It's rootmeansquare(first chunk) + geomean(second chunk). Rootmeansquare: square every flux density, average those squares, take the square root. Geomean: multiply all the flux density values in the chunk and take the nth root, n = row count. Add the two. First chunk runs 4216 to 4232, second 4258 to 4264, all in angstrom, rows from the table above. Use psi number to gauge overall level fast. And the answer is 32.7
